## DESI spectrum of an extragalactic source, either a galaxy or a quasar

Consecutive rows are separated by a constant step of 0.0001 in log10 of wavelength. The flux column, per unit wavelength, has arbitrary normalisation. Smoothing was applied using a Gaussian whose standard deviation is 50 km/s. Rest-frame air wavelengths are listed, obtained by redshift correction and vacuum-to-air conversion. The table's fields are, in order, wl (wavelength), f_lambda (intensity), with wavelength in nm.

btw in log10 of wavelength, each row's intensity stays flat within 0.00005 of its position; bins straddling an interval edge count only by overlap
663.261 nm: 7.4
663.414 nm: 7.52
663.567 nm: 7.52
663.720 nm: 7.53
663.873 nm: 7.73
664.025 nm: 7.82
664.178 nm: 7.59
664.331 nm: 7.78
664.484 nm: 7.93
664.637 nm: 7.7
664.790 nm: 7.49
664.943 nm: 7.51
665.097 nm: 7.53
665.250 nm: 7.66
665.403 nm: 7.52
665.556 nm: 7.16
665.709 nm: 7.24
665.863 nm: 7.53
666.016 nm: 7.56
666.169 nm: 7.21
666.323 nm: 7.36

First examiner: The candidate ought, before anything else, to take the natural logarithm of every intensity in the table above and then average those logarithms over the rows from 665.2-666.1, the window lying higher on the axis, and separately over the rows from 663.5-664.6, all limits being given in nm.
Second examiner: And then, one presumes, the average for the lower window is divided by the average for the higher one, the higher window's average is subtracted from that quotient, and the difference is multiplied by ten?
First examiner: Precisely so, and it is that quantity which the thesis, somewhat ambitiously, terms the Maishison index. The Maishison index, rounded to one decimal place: -9.9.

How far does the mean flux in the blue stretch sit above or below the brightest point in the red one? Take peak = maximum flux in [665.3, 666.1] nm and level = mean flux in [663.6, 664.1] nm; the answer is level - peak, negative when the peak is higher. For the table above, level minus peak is 0.13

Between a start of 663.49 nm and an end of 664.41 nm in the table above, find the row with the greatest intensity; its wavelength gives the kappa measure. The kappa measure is 664.025 nm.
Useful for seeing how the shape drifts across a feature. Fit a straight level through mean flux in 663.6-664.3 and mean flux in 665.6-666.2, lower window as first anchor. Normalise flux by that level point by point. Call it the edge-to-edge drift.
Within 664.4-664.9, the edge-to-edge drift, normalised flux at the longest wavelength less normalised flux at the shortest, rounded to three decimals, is -0.052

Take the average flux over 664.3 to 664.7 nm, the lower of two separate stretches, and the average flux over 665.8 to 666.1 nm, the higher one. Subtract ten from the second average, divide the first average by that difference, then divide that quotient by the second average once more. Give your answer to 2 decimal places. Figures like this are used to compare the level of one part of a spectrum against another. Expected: -0.42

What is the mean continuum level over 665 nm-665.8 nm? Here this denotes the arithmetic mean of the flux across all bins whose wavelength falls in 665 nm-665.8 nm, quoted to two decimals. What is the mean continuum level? 7.42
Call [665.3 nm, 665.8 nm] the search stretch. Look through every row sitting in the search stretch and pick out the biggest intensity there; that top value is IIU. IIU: 7.52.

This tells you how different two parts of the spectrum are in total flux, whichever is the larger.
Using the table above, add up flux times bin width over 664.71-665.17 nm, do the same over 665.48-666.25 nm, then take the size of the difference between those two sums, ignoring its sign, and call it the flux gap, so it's 2.2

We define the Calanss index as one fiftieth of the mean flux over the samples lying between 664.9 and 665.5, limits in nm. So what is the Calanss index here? 0.151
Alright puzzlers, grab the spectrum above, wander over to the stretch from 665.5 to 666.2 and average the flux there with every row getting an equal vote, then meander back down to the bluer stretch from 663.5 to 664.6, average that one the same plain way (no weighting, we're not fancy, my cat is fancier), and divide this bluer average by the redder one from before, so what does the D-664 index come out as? 1.05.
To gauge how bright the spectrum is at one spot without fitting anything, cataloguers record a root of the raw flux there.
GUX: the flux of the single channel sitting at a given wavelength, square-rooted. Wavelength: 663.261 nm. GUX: 2.72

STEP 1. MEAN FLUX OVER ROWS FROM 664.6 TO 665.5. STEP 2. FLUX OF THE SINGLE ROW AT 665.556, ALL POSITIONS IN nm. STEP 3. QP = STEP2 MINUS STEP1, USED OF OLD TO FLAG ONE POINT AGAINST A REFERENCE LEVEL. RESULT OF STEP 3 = -0.4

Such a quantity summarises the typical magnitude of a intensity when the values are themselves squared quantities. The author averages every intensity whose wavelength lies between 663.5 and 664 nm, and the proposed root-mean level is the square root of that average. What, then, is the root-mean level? 2.76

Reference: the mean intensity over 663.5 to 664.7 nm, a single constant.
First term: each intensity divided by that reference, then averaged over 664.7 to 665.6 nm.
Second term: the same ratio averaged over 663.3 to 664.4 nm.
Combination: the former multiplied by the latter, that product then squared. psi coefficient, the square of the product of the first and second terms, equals 0.93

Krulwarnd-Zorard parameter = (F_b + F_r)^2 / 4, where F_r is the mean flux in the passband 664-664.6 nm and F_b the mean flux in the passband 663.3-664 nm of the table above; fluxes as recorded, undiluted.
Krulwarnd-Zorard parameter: 58.9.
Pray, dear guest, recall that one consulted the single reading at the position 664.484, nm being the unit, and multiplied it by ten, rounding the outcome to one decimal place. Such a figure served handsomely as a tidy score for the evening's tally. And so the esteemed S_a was 79.3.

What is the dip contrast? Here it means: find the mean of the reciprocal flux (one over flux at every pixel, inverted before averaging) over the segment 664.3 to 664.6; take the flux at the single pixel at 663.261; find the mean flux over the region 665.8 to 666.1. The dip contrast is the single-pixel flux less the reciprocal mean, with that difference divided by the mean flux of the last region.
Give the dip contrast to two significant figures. 0.96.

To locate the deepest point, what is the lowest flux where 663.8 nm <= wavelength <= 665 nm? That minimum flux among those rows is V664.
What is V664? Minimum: 7.49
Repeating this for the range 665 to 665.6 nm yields 7.16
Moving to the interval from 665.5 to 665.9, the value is 7.16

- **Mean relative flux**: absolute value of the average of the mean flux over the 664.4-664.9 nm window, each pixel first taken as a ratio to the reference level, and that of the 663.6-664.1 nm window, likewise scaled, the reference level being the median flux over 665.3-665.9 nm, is 1.04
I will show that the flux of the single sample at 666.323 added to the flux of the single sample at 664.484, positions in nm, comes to 15.3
